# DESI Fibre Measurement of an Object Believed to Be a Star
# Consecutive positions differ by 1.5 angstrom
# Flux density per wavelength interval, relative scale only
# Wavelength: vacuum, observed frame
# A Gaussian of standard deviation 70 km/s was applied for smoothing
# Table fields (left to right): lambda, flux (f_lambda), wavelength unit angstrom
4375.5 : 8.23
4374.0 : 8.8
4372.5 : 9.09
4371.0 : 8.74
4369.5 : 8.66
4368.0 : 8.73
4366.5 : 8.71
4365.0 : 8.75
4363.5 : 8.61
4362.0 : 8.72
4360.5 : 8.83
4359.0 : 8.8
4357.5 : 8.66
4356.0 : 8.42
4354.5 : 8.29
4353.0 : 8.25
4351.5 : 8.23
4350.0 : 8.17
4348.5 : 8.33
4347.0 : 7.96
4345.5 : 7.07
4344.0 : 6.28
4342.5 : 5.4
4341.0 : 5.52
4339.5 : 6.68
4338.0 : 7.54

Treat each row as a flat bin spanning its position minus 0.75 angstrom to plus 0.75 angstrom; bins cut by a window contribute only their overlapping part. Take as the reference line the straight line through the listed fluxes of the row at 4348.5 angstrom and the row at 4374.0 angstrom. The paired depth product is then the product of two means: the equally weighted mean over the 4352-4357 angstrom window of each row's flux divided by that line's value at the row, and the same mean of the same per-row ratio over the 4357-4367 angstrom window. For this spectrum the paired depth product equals 1.00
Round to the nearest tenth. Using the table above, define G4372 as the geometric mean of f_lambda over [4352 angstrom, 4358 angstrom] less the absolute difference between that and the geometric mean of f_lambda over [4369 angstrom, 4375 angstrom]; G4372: 8.0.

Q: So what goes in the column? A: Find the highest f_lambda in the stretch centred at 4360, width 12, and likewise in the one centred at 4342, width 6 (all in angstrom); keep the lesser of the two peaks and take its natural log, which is 1.90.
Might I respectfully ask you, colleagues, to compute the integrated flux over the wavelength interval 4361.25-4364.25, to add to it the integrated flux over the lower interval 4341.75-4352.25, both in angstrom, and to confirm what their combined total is 103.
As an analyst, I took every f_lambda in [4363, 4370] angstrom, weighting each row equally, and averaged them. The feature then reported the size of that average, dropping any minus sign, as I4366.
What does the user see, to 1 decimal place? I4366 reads 8.7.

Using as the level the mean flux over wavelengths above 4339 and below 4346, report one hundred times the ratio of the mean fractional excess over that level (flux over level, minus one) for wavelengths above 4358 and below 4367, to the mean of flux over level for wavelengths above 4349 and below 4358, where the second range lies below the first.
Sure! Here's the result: 31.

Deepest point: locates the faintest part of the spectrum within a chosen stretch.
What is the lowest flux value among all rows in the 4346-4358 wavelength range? 7.96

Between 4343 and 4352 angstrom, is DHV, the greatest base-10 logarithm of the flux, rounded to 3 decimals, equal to 0.921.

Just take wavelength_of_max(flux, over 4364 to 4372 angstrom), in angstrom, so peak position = 4365.0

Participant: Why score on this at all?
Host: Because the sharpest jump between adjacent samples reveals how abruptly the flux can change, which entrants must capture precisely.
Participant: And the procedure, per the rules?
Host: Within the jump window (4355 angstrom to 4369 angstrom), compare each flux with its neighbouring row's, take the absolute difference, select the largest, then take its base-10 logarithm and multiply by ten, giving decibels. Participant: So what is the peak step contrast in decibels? -6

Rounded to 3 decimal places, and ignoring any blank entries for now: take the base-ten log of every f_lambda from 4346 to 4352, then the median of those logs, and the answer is 0.914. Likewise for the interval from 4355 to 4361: 0.941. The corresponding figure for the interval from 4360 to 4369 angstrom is 0.941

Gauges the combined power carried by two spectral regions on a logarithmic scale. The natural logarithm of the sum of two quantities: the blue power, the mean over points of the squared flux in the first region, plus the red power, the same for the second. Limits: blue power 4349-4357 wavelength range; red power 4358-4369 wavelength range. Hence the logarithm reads 4.98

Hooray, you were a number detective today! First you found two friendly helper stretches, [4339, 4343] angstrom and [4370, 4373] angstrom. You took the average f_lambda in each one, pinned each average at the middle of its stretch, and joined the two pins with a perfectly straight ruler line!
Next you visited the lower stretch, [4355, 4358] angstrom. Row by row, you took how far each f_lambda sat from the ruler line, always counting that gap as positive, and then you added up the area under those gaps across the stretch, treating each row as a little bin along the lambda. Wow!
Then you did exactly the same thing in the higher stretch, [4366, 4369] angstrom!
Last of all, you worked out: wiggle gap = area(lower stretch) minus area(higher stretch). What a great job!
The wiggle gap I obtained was 3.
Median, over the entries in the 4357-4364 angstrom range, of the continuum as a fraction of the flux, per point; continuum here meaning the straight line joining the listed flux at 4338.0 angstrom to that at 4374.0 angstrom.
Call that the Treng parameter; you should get 0.95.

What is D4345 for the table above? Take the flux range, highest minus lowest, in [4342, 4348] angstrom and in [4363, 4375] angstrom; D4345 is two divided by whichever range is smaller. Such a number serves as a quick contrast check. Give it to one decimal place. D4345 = 4.2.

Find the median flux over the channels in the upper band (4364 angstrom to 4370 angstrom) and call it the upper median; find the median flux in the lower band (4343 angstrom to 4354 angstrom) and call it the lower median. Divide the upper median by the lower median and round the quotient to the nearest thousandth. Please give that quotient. 1.067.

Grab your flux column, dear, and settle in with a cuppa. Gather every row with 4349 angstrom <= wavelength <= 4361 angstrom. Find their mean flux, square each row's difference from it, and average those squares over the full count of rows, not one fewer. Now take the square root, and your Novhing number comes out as 0.25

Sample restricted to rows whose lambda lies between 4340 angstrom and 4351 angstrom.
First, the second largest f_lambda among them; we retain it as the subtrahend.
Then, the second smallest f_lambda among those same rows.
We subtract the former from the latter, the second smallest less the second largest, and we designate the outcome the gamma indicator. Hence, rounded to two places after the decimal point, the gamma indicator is -2.65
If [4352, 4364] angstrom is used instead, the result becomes -0.51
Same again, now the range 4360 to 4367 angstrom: -0.04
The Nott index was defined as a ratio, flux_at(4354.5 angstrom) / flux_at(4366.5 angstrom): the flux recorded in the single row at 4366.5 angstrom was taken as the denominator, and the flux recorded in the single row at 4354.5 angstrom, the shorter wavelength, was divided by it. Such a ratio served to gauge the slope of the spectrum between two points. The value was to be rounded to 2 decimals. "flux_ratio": 0.95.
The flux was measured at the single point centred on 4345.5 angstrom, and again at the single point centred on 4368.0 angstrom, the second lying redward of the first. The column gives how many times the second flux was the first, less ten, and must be -8.77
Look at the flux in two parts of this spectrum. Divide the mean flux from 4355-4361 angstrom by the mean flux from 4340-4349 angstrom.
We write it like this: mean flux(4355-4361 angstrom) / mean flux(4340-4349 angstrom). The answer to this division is 1.3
